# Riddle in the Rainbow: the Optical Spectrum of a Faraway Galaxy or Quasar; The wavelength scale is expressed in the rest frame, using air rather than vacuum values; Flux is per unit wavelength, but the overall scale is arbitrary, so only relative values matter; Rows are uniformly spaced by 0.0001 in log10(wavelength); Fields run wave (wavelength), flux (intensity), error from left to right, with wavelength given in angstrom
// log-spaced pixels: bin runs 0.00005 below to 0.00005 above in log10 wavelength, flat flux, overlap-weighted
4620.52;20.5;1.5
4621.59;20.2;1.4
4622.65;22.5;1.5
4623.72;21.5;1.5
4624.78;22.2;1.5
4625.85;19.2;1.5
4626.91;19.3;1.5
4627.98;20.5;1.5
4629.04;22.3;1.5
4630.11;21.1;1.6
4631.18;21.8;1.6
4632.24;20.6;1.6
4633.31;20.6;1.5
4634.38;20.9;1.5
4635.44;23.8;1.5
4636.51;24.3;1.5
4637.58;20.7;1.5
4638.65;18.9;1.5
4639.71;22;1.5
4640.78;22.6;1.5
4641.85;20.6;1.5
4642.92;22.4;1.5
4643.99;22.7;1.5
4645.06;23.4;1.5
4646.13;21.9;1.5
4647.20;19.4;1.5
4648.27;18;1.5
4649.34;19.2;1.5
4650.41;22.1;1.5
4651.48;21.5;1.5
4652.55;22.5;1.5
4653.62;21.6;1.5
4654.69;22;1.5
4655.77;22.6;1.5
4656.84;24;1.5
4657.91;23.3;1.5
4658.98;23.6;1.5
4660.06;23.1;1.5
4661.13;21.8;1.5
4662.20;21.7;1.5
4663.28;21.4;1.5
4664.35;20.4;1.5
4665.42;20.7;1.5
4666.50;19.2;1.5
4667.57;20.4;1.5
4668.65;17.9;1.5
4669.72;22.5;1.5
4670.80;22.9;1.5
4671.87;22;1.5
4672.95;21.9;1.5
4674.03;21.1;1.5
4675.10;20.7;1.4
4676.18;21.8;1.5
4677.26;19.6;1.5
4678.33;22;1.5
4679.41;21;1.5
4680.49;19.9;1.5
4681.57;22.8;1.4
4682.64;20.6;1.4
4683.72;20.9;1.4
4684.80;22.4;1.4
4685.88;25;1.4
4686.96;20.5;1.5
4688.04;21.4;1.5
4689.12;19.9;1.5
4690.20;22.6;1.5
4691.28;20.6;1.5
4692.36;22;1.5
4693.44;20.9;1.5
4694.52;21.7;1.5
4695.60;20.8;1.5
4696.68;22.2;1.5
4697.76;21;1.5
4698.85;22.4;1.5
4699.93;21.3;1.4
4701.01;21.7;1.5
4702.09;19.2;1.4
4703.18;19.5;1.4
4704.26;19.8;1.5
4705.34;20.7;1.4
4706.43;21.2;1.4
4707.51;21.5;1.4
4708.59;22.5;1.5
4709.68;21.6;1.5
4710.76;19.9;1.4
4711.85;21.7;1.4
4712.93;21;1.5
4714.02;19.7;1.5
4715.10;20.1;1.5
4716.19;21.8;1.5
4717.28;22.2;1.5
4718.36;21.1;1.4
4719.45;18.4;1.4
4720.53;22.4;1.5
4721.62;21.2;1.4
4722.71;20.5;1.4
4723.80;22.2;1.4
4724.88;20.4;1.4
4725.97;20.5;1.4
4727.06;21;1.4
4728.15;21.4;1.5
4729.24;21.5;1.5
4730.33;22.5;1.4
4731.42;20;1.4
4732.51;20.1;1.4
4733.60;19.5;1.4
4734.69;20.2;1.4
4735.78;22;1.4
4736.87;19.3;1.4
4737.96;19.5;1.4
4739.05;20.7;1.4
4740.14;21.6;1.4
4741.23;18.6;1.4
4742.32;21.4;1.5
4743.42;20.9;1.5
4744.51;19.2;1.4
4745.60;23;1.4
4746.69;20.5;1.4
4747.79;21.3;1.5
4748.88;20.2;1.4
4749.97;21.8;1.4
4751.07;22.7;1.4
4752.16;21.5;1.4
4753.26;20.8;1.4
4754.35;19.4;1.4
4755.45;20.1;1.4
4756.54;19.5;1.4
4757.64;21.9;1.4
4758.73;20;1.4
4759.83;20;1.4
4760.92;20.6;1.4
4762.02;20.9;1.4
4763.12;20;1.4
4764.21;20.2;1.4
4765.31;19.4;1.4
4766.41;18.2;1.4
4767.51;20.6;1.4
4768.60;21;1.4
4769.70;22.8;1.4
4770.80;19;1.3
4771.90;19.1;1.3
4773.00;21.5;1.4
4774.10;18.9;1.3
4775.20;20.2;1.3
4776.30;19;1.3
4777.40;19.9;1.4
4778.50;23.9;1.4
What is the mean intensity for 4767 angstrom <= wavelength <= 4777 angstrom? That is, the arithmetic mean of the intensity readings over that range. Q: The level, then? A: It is 20.2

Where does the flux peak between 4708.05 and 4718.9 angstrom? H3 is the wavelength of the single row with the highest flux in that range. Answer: 4708.59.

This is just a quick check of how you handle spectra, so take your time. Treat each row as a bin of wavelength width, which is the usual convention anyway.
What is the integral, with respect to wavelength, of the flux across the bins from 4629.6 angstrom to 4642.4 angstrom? 275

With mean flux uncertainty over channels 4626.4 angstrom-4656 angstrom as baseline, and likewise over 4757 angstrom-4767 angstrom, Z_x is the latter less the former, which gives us -0.11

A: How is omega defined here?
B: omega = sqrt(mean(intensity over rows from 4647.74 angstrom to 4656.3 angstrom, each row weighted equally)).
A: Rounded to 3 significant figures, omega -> 4.60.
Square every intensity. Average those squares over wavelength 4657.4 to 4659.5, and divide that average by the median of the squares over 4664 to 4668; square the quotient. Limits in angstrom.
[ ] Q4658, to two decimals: 1.75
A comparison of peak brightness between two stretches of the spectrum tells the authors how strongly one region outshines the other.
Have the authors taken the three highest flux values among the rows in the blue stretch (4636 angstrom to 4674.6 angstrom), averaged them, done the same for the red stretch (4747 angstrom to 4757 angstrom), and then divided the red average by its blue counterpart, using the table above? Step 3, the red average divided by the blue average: 0.92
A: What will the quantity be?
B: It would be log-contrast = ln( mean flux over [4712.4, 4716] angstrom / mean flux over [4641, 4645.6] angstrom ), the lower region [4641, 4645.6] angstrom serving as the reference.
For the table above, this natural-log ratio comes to -0.09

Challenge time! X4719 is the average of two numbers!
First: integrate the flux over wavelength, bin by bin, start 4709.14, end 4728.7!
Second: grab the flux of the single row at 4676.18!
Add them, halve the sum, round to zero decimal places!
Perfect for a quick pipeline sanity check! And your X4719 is 216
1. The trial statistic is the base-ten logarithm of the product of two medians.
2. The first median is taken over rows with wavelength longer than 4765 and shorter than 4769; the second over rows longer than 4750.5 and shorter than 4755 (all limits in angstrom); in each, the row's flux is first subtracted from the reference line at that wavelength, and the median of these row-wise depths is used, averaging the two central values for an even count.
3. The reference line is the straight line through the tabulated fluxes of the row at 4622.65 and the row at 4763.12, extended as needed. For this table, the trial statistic -1.2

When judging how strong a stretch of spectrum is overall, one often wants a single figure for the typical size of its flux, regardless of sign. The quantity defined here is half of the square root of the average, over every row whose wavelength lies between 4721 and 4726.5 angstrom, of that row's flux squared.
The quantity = 10.5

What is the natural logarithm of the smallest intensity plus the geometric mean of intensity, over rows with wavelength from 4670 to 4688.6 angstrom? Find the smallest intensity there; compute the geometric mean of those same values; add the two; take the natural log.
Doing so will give 3.72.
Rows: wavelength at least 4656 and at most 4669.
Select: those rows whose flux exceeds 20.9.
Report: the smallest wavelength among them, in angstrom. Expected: 4656.84 angstrom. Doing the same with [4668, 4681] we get 4669.72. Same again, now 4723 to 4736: 4723.80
